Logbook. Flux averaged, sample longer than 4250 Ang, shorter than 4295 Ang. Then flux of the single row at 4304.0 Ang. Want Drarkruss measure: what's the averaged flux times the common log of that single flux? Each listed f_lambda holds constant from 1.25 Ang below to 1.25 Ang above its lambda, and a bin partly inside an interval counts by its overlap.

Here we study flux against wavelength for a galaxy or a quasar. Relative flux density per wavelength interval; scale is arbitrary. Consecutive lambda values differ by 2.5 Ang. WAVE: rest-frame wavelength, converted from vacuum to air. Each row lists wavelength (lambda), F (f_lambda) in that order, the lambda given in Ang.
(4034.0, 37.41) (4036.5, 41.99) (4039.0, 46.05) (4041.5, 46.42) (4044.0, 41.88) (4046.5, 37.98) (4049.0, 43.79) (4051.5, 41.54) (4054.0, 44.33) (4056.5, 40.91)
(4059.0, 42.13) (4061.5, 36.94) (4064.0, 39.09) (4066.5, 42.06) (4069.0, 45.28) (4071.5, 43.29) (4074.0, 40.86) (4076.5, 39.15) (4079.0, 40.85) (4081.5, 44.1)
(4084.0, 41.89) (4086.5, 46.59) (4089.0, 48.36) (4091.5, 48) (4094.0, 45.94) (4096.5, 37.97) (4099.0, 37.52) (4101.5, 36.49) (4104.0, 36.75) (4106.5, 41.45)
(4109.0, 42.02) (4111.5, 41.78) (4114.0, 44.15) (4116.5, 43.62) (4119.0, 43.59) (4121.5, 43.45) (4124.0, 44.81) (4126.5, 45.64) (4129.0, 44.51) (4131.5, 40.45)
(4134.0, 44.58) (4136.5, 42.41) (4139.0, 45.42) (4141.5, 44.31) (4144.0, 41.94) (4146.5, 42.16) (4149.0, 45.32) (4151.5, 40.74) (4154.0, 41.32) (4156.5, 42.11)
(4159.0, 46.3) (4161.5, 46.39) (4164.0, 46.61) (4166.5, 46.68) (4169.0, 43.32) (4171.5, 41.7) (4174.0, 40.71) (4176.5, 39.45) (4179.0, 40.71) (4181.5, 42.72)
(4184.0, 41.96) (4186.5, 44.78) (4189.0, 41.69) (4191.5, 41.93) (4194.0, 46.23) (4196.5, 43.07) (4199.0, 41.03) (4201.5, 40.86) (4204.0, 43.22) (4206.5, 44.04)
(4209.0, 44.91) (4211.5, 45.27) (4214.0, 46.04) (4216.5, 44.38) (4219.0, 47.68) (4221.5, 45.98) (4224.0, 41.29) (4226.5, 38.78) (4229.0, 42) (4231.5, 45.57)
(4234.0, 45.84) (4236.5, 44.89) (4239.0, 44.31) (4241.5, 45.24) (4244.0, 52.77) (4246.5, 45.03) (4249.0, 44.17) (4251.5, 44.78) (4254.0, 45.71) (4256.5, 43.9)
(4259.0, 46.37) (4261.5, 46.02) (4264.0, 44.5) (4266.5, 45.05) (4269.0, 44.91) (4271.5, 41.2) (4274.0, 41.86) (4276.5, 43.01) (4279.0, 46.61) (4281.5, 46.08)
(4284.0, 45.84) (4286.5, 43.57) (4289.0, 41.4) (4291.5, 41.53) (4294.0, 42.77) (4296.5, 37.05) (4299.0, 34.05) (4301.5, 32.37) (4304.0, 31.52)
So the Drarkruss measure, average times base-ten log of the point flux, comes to 66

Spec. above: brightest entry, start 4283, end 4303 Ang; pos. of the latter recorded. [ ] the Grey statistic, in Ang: 4284.0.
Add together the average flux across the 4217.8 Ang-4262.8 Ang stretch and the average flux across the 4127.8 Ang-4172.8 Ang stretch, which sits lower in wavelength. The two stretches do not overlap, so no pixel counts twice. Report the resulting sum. 88.7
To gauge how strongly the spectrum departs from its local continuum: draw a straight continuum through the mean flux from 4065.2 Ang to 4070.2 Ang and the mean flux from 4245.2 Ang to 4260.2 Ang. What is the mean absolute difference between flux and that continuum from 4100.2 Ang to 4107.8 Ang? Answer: 6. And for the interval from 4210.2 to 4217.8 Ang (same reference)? 1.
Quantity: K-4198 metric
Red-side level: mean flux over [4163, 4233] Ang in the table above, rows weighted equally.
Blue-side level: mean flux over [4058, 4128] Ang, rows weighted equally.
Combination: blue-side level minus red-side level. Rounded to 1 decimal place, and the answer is -1.0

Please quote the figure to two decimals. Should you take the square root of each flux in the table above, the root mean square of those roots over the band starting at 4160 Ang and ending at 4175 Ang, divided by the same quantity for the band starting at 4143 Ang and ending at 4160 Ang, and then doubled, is 2.03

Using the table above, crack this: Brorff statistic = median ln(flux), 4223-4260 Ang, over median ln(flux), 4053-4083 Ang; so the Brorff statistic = 1.02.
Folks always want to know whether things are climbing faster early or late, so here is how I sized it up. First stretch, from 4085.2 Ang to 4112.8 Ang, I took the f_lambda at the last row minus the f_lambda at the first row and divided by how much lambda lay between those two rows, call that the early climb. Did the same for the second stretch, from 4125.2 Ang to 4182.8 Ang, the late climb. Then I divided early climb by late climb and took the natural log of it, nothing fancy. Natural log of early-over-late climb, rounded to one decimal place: 1.3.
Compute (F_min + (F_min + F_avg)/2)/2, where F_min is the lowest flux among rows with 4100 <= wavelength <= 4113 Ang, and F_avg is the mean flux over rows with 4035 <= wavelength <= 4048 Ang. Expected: 38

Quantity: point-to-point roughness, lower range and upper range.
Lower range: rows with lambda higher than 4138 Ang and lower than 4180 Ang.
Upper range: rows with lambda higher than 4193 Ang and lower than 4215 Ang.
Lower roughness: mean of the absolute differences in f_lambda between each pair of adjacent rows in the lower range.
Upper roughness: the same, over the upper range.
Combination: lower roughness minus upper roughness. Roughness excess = 0.30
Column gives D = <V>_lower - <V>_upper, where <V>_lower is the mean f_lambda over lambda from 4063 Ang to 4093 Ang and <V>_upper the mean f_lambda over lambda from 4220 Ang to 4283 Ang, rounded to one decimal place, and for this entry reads -1.3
